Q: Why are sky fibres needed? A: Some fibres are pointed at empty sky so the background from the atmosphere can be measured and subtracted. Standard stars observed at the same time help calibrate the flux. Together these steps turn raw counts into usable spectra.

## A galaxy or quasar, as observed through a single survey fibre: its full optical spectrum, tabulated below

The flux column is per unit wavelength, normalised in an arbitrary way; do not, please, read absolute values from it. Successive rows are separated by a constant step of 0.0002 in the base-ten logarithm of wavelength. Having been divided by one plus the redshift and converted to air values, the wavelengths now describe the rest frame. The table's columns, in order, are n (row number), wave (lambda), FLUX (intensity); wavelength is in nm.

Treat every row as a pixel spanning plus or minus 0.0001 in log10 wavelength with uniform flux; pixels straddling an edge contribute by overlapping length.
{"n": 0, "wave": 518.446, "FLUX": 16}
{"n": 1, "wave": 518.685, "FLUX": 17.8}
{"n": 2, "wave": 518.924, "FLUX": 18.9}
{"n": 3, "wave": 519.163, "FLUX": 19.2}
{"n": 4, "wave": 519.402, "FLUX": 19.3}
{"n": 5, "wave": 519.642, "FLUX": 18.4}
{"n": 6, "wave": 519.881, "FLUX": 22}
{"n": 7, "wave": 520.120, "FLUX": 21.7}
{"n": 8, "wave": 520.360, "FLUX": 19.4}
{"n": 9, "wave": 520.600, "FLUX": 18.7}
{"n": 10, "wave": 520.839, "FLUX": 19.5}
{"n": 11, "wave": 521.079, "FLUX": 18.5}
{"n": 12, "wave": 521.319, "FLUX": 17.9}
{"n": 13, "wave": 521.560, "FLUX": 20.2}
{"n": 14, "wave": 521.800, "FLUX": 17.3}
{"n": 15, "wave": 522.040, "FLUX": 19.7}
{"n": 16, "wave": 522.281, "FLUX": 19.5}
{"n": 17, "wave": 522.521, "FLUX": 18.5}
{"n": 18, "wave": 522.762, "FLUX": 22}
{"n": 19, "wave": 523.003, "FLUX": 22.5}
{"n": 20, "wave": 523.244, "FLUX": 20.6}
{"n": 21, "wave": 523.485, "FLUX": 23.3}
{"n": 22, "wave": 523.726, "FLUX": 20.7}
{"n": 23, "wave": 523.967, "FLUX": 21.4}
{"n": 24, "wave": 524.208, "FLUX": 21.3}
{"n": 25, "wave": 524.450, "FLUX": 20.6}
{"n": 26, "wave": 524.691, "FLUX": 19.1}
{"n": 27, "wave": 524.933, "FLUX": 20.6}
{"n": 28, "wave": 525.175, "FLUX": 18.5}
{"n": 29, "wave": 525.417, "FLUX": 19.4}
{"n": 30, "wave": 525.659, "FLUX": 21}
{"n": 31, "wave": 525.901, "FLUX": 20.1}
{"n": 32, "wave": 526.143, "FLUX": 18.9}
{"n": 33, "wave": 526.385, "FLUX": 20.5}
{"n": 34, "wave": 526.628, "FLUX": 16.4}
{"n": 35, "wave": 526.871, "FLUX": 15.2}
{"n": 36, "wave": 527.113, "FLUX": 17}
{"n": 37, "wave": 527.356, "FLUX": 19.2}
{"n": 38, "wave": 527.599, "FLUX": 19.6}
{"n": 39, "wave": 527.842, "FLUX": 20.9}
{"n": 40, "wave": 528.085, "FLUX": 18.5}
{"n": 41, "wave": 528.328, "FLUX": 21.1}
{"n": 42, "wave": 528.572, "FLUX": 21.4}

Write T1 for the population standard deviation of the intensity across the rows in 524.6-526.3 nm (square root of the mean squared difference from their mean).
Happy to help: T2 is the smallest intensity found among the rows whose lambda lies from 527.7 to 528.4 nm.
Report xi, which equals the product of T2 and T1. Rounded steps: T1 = 0.86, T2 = 18.5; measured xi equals 16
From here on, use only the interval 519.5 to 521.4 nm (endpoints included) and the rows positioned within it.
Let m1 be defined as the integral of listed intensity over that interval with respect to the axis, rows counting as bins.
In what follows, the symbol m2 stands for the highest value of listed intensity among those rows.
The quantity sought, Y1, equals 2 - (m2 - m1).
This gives 17.1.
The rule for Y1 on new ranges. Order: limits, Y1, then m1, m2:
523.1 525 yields 18.6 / 39.9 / 23.3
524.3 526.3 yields 20.6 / 39.6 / 21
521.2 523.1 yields 16.9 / 37.4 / 22.5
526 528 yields 18.1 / 37.0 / 20.9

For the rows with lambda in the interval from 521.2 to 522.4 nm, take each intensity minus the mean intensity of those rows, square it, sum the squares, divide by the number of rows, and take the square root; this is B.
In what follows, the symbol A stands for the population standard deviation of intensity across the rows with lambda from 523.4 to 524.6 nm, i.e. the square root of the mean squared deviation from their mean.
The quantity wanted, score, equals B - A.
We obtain 0.1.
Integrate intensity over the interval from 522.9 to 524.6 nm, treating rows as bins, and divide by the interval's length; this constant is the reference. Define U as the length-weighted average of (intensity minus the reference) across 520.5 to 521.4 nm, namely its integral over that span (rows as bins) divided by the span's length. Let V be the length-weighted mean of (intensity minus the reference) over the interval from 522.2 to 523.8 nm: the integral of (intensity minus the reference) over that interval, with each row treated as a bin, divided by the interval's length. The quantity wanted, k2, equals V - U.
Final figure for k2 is 2.4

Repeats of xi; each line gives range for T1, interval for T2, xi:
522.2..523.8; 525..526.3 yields 29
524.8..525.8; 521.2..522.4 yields 17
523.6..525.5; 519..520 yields 18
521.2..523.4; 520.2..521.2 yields 31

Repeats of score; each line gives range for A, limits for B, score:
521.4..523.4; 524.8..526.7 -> -0.2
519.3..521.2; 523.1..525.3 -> 0.0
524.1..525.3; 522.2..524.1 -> 0.4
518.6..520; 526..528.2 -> 0.5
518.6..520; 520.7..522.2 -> -0.3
